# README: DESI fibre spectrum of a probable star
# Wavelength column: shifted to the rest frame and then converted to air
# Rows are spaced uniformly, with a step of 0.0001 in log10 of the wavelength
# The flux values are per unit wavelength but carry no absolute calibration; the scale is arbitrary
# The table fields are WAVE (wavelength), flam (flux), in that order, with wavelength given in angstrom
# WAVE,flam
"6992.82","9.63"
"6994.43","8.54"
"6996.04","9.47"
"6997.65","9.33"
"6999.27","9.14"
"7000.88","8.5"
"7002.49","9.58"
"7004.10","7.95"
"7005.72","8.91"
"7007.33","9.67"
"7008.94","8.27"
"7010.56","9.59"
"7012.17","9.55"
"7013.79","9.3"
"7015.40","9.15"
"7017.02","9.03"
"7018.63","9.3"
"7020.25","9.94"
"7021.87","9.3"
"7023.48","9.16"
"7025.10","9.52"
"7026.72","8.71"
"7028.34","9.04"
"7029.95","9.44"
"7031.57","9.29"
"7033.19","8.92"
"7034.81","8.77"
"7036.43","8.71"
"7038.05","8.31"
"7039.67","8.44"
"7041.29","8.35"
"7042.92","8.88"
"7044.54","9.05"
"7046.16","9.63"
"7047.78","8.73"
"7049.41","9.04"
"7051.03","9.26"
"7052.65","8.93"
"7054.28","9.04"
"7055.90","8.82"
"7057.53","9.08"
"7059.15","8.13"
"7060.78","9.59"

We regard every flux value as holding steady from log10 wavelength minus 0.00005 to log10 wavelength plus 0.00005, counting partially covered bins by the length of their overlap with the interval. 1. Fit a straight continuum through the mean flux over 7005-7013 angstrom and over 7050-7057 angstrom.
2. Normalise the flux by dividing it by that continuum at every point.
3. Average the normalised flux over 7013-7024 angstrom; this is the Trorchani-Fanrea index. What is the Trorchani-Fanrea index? 1.02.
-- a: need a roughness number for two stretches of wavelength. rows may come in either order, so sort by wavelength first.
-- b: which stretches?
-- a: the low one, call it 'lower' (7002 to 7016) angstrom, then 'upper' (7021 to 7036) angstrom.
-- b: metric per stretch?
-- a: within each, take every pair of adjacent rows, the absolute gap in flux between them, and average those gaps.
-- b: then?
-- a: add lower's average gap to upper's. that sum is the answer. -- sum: 1.15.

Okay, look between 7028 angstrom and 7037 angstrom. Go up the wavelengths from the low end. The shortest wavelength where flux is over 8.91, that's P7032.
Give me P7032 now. 7028.34 angstrom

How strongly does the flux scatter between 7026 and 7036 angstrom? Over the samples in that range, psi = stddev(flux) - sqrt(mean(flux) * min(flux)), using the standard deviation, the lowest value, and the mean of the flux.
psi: -8.6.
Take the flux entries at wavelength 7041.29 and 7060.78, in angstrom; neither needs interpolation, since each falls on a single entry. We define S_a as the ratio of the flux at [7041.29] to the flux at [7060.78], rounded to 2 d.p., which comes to 0.87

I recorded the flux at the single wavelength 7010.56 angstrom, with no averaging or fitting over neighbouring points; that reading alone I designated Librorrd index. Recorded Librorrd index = 9.59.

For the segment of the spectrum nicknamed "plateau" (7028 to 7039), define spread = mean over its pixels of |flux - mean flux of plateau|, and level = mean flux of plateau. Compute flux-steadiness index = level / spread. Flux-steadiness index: 31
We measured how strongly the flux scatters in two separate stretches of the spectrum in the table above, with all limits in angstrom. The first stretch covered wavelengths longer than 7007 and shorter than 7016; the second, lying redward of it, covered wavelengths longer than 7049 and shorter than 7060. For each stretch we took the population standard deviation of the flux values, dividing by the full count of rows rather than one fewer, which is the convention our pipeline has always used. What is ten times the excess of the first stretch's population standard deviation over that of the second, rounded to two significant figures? 1.4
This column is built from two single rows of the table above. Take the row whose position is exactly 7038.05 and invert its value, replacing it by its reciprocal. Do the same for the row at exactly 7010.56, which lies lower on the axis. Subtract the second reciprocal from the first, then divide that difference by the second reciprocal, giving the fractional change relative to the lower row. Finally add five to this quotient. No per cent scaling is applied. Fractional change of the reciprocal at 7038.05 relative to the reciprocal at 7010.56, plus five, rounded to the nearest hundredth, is 5.15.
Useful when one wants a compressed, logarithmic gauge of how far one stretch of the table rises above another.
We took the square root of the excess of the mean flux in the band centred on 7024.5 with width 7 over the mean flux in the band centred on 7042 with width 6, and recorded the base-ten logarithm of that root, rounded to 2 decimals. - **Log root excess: -0.15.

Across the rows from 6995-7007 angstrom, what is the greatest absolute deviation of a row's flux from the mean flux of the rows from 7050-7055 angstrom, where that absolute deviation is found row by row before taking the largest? 1.1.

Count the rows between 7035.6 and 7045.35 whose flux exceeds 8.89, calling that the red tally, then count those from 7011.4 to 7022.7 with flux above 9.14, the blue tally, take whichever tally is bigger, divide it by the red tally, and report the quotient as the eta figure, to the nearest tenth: 6.0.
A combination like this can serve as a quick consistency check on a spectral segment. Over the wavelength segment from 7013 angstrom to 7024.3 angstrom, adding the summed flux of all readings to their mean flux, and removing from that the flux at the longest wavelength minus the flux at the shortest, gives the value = 74.6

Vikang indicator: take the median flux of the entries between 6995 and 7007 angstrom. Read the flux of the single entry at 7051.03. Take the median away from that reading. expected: 0.1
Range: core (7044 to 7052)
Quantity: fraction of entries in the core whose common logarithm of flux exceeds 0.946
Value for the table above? 0.80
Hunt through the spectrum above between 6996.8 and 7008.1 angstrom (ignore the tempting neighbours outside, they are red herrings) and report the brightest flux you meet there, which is 9.67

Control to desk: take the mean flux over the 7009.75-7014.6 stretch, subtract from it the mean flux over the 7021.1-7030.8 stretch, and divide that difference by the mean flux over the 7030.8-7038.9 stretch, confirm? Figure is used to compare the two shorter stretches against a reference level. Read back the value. 0.032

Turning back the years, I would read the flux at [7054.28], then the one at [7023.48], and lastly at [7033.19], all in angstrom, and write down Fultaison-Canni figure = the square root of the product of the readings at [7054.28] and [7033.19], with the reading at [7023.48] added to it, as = 18.1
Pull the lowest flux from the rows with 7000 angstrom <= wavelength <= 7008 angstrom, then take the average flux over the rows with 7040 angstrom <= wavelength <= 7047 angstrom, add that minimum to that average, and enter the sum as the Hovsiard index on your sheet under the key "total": 16.9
